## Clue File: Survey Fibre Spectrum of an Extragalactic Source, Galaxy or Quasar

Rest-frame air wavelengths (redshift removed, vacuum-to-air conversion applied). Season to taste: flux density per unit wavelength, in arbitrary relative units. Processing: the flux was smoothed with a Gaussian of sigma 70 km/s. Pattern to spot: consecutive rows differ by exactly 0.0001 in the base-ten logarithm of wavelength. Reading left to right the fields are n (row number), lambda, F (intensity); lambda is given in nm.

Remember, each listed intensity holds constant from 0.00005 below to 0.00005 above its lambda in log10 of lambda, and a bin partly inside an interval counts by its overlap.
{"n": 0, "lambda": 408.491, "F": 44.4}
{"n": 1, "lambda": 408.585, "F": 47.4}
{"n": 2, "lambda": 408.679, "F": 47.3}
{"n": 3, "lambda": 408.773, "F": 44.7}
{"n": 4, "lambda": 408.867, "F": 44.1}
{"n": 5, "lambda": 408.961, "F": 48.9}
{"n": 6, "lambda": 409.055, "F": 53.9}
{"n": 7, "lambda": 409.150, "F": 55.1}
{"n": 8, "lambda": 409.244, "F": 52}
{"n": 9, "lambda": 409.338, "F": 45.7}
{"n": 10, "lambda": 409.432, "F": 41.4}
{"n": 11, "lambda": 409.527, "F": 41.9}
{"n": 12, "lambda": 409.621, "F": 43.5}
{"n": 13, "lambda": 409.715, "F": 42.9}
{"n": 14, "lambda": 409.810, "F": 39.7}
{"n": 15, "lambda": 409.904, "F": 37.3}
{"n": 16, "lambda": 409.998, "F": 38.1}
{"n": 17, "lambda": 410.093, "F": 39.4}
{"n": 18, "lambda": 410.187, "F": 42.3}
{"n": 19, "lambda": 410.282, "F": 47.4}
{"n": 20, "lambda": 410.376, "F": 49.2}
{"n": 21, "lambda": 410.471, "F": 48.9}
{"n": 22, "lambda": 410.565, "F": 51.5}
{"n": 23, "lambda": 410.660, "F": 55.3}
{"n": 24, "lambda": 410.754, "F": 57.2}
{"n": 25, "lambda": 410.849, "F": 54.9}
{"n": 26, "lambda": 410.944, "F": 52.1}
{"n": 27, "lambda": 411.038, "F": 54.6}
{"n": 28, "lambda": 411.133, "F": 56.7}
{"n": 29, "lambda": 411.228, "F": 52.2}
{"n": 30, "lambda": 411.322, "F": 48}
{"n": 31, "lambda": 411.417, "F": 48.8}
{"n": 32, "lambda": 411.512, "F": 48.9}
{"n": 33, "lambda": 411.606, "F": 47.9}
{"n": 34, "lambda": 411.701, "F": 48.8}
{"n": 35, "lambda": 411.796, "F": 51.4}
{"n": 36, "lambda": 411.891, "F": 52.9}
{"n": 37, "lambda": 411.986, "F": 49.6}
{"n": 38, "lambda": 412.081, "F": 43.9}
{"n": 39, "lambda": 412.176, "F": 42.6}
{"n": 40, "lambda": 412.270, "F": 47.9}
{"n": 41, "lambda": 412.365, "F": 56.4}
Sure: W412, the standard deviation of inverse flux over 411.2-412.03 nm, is 0.0007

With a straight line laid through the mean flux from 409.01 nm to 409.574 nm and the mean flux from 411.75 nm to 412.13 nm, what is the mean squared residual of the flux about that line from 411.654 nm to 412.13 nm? 10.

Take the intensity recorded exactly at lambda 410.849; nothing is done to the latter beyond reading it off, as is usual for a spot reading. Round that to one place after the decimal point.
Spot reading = 54.9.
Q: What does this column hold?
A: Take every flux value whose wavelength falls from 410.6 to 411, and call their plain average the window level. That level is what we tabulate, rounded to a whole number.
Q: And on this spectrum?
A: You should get 55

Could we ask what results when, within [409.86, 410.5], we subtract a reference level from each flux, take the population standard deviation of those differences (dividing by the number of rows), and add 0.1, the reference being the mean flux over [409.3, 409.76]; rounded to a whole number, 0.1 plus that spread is 5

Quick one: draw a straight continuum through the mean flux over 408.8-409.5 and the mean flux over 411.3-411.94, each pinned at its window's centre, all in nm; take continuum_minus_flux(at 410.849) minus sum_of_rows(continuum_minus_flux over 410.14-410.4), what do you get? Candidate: -14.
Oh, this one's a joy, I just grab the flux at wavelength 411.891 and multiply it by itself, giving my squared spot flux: 2798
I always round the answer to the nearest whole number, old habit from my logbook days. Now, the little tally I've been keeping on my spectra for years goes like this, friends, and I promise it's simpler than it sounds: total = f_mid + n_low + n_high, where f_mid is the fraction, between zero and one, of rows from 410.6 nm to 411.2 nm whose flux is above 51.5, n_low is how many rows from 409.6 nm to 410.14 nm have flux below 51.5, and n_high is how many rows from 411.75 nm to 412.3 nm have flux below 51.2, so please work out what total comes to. 11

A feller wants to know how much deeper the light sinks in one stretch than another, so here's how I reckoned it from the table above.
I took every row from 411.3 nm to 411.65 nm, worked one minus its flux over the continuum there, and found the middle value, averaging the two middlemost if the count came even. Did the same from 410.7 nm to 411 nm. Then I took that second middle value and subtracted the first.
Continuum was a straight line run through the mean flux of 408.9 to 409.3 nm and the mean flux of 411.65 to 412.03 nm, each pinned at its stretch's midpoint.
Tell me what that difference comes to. -0.12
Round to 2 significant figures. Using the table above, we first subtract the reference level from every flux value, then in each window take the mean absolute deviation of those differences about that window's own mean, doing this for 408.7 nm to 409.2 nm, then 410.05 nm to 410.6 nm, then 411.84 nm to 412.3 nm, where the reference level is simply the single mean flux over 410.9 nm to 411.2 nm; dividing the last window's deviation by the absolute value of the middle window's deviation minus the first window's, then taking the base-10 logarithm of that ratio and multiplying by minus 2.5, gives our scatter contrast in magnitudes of -2.3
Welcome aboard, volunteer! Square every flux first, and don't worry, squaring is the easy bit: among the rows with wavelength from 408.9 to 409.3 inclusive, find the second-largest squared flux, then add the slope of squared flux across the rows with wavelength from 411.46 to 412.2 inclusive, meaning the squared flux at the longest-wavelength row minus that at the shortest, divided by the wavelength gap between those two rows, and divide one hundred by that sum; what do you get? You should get 0.049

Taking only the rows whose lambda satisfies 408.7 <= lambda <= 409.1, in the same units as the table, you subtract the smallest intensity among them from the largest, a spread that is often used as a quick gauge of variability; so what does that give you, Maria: 10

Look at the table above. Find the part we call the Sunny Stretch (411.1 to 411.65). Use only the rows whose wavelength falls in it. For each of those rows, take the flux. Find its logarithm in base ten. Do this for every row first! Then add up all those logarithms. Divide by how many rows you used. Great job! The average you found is 1.70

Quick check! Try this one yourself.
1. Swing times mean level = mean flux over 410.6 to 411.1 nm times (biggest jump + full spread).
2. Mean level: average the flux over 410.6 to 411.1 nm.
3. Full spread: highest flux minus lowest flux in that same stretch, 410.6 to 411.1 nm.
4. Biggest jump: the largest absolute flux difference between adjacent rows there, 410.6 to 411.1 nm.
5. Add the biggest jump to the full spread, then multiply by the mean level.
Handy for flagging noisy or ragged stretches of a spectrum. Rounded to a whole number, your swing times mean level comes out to 433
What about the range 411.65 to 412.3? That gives 771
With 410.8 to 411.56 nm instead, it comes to 687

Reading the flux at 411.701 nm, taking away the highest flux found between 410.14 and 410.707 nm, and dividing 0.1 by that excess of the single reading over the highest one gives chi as -0.015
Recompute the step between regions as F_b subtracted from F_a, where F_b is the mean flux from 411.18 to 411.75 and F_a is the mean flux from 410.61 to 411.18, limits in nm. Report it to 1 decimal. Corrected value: 6.0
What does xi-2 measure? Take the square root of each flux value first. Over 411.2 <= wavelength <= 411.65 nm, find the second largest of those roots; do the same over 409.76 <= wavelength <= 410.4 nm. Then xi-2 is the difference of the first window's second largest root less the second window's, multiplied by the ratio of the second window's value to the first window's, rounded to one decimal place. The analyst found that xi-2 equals 0.1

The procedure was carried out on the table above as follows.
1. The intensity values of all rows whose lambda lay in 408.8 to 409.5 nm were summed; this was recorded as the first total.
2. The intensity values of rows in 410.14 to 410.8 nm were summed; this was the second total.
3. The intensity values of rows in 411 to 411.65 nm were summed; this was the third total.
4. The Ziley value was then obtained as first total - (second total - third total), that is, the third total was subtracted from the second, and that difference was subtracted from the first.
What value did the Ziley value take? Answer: 346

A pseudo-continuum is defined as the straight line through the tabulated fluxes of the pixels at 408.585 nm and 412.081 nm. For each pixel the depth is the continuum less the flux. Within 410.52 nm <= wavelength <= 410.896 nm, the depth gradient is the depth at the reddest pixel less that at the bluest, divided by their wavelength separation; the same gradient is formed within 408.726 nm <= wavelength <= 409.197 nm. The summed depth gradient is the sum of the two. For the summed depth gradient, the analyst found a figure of -42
